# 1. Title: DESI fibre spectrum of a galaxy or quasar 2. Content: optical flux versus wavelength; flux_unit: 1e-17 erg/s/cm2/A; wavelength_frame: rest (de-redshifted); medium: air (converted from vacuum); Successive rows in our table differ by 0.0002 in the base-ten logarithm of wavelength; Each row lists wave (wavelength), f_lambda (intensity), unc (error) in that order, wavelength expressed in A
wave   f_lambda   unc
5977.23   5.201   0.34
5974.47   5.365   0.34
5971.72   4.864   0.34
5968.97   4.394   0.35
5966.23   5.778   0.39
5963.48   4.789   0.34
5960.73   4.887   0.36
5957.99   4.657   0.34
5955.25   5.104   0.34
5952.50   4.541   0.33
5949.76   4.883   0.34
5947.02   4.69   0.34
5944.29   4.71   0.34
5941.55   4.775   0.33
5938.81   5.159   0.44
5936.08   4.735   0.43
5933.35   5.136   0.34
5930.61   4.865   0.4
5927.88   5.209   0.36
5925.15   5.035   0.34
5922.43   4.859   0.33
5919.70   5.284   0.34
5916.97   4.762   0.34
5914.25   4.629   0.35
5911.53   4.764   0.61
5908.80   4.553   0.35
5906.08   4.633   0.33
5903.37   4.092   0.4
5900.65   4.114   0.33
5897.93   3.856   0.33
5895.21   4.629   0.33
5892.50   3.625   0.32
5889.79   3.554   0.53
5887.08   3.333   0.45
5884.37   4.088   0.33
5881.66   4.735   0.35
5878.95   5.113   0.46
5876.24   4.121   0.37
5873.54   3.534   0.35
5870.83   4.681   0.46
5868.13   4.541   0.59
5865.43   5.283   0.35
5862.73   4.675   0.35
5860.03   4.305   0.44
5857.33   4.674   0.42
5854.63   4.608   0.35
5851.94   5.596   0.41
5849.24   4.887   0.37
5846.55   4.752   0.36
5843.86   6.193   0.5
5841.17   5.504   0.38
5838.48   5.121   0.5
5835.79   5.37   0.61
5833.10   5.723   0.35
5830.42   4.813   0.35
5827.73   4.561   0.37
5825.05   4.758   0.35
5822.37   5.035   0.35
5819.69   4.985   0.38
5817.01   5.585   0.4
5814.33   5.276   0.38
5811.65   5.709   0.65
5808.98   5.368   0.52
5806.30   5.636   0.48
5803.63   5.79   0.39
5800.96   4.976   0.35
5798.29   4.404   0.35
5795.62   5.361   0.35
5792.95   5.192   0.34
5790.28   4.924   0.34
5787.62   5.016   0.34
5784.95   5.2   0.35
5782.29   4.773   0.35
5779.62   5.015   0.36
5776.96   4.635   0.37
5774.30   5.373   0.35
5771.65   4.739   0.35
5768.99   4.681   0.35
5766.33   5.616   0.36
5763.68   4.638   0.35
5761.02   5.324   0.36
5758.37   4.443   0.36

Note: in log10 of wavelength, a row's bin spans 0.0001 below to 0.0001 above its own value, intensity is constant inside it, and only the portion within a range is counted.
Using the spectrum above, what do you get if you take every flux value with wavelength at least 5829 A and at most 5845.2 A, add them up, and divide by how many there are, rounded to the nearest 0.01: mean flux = 5.45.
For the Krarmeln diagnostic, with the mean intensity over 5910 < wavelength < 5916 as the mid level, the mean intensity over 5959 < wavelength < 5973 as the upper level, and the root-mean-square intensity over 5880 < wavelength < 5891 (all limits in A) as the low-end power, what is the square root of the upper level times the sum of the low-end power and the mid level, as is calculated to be 6.54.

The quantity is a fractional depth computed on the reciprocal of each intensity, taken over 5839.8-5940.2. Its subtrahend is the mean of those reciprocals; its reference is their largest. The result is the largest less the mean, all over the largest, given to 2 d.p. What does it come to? 0.27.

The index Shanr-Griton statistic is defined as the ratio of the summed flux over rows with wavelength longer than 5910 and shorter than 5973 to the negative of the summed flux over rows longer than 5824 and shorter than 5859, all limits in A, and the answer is -1.7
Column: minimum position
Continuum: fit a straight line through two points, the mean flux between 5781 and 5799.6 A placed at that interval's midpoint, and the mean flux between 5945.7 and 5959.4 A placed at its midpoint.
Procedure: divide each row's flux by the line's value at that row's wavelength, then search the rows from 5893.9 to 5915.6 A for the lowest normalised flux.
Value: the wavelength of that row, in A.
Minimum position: 5897.93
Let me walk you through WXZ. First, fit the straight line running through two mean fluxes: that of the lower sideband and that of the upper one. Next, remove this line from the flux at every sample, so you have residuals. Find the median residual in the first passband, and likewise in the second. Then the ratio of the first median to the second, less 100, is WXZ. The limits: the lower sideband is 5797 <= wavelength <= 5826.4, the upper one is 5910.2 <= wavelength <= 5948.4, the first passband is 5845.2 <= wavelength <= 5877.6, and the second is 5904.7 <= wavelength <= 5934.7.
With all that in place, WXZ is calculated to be -93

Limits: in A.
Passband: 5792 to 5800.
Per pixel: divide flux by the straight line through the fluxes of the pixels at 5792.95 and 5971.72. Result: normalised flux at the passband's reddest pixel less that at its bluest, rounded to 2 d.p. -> -0.15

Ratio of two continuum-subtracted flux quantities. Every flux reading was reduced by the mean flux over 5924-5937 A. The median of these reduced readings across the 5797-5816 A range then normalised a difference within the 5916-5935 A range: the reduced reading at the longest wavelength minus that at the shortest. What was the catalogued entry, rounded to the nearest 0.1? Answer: 1.0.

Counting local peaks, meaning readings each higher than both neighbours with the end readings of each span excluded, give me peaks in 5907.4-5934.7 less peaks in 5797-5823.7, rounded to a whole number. 0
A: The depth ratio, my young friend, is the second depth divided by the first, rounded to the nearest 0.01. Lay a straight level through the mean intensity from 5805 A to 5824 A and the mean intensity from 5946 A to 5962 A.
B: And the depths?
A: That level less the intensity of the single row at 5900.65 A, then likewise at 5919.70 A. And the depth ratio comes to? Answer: -0.39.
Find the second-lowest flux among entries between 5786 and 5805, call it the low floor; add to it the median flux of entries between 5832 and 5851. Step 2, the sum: 10.29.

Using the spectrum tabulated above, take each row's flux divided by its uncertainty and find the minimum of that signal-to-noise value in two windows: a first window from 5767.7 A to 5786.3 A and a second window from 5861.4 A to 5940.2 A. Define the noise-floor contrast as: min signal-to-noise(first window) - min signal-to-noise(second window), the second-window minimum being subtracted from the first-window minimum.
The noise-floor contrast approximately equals 5.82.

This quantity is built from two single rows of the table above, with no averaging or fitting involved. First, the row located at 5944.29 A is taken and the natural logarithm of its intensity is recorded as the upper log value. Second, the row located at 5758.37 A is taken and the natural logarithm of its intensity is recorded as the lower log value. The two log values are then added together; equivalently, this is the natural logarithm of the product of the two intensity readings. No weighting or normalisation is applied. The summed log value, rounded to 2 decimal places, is 3.04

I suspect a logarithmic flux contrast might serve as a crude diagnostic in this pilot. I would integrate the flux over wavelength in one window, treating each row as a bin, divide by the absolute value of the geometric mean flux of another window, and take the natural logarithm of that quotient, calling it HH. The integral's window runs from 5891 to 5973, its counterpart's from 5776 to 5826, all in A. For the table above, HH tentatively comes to 4.33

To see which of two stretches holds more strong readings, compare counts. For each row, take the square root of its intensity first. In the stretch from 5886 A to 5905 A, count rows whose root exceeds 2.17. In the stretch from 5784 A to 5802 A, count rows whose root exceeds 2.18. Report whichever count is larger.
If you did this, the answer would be 6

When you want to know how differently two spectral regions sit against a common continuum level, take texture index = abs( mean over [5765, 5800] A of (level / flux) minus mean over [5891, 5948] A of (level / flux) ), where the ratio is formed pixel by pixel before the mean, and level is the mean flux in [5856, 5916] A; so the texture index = 0.065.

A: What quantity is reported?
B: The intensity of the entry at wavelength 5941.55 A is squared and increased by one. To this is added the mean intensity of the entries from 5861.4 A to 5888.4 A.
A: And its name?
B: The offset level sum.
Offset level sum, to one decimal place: 28.2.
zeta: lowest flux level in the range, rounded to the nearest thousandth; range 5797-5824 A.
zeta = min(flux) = 4.404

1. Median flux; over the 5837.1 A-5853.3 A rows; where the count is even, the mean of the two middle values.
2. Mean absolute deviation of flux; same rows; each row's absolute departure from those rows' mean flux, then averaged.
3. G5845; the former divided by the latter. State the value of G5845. 13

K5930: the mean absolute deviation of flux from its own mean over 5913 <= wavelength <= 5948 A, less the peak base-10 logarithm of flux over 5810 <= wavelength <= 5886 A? -0.60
